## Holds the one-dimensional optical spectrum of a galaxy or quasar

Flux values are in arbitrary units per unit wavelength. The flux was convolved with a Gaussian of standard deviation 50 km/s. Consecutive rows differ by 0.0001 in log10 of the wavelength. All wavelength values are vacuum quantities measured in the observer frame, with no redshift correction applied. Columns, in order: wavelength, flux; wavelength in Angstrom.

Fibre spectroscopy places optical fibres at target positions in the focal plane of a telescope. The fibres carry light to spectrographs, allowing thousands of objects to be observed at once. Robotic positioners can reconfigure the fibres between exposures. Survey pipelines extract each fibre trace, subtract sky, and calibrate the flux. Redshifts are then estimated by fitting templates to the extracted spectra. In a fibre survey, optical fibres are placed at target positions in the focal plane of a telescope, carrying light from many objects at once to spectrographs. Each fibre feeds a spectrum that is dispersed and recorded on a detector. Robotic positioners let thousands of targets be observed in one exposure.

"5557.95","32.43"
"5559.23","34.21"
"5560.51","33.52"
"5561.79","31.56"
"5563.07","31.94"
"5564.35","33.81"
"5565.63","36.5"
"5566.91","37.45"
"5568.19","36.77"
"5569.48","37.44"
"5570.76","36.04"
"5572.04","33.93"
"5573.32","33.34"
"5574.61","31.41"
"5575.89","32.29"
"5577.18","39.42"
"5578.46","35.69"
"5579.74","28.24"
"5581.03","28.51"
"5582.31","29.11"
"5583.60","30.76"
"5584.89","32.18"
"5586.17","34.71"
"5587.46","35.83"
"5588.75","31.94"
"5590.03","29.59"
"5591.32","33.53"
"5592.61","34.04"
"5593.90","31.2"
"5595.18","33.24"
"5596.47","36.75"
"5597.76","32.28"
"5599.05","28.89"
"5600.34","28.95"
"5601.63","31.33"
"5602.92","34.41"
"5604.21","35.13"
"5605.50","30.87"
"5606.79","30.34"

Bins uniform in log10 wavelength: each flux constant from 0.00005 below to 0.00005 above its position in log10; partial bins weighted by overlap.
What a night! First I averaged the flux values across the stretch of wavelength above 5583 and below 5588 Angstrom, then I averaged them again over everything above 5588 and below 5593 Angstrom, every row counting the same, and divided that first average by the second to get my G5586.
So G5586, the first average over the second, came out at 1.03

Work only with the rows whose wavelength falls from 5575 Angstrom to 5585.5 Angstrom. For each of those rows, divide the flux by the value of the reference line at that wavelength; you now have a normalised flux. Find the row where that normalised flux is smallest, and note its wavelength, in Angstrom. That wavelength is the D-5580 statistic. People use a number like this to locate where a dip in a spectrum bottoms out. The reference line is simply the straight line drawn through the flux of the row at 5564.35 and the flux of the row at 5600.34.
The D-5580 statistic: 5579.74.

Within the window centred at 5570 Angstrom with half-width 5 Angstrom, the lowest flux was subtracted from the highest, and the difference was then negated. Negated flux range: -6.0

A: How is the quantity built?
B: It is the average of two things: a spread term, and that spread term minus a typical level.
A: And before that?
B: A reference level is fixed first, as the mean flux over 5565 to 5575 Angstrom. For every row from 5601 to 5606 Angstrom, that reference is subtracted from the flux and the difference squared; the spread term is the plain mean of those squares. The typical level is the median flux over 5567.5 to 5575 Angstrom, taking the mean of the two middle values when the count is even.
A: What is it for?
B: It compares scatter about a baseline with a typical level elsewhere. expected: -8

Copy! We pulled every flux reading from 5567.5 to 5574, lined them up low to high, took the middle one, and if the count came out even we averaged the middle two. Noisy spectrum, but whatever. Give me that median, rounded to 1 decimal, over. 36.0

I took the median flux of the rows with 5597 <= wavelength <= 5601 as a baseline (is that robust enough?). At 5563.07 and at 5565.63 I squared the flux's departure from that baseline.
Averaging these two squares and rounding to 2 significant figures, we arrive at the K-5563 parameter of 33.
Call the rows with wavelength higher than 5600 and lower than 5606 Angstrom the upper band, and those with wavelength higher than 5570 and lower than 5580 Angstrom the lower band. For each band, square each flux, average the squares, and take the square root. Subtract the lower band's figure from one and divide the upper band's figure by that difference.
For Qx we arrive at -0.978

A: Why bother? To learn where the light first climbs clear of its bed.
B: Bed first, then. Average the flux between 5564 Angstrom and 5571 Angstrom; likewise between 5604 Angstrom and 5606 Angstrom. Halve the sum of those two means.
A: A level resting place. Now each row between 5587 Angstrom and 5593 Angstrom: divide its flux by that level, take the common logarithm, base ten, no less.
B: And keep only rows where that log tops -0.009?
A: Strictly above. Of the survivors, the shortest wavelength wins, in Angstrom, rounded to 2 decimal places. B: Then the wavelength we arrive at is 5587.46 Angstrom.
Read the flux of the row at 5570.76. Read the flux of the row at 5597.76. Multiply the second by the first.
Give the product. 1163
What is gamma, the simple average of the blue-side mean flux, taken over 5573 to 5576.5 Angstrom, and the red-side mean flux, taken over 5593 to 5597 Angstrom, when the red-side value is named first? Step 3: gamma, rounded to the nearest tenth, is 33.0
